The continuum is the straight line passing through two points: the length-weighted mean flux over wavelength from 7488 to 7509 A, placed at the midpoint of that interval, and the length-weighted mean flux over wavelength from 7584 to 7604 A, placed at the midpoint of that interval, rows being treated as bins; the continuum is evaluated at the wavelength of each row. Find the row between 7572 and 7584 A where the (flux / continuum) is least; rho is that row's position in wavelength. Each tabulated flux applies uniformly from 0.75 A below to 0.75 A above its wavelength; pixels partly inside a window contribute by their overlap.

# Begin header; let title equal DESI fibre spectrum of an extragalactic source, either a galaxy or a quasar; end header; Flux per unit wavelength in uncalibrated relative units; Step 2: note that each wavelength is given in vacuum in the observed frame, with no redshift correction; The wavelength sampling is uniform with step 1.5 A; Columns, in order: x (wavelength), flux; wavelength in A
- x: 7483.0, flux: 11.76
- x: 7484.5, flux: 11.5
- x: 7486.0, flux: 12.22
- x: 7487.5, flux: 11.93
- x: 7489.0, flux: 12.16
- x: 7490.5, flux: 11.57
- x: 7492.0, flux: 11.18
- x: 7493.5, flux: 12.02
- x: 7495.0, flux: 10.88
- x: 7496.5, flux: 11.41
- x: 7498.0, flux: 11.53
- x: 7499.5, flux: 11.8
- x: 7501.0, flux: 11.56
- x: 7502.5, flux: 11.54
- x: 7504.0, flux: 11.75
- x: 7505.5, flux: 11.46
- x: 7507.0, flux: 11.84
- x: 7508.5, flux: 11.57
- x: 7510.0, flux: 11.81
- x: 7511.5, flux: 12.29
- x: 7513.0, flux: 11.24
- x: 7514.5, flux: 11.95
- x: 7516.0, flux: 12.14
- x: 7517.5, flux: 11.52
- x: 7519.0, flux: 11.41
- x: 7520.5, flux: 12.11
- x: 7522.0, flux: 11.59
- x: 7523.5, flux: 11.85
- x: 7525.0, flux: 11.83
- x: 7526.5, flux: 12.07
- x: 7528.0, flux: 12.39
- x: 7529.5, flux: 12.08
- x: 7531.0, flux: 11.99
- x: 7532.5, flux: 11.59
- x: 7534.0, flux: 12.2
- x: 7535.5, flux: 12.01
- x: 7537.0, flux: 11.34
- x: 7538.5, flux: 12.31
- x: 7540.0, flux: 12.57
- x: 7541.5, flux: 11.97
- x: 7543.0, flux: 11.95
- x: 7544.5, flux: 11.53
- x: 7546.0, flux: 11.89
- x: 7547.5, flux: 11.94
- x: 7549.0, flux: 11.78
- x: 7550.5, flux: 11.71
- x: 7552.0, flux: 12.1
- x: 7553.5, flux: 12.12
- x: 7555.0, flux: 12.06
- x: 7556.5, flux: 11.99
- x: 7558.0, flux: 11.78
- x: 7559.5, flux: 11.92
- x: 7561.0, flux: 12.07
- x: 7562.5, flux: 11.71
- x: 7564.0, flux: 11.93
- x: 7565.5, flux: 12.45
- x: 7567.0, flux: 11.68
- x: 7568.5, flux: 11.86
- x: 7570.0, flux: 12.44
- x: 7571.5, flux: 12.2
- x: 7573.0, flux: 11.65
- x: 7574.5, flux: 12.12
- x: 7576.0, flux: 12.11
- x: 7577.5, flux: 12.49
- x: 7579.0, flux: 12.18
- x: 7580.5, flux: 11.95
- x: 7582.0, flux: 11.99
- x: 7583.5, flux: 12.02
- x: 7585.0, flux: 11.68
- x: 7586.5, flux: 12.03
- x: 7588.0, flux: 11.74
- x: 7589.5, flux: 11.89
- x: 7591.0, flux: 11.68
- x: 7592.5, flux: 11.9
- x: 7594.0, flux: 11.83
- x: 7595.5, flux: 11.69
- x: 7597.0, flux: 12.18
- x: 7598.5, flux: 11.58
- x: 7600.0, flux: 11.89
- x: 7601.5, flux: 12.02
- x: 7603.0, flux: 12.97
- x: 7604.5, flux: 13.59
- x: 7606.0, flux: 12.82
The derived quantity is 7573.0 A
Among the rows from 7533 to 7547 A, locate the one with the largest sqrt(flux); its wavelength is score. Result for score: 7540.0 A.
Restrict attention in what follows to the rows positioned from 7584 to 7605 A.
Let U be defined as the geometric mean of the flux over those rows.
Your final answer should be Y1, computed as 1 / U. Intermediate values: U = 12.0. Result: 0.0831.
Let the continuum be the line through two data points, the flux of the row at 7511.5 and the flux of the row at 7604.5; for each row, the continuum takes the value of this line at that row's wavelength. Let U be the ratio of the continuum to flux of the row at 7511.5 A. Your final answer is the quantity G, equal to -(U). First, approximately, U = 1.00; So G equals -1.00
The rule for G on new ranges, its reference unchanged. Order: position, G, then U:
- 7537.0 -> -1.12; 1.12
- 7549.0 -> -1.09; 1.09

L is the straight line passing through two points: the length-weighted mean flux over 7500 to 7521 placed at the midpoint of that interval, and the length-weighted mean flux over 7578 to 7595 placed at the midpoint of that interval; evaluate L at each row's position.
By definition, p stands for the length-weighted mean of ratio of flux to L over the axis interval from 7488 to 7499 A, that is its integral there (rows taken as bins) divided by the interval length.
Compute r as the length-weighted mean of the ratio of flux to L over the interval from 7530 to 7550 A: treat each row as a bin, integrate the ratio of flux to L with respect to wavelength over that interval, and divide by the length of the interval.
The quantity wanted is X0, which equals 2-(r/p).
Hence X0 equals 0.98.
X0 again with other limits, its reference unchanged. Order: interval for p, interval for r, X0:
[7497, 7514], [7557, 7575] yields 0.99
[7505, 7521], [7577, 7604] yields 1.00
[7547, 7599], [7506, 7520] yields 1.01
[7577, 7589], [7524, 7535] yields 0.99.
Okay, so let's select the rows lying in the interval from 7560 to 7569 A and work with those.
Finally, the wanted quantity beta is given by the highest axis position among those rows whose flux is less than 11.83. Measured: 7567.0 A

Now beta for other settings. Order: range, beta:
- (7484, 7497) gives 7496.5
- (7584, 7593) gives 7591.0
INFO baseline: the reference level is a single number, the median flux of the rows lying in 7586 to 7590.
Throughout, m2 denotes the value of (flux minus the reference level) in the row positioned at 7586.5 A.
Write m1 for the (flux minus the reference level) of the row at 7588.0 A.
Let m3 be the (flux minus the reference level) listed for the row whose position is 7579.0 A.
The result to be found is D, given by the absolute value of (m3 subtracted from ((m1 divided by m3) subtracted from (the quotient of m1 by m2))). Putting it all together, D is 0.8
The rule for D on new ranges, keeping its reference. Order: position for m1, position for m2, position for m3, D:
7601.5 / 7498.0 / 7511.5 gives 1.1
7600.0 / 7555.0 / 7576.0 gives 0.2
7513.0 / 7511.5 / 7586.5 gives 2.9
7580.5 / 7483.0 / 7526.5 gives 1.0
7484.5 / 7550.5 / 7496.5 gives 1.8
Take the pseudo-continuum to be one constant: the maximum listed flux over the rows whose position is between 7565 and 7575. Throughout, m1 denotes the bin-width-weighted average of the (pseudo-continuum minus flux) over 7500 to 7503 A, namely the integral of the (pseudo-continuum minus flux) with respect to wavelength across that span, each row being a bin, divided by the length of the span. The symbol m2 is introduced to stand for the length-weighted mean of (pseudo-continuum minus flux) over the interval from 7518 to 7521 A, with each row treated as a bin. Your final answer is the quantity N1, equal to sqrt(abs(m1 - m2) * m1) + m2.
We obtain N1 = 1.09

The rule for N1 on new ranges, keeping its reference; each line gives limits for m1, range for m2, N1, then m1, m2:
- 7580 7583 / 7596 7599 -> 0.76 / 0.47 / 0.56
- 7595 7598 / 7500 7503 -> 1.31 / 0.52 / 0.88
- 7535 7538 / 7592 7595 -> 0.94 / 0.75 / 0.60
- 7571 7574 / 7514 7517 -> 0.66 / 0.53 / 0.44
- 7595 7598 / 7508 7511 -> 1.00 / 0.52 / 0.70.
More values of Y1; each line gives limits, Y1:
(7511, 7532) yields 0.0841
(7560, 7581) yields 0.0829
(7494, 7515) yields 0.0861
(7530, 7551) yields 0.0840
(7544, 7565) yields 0.0841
